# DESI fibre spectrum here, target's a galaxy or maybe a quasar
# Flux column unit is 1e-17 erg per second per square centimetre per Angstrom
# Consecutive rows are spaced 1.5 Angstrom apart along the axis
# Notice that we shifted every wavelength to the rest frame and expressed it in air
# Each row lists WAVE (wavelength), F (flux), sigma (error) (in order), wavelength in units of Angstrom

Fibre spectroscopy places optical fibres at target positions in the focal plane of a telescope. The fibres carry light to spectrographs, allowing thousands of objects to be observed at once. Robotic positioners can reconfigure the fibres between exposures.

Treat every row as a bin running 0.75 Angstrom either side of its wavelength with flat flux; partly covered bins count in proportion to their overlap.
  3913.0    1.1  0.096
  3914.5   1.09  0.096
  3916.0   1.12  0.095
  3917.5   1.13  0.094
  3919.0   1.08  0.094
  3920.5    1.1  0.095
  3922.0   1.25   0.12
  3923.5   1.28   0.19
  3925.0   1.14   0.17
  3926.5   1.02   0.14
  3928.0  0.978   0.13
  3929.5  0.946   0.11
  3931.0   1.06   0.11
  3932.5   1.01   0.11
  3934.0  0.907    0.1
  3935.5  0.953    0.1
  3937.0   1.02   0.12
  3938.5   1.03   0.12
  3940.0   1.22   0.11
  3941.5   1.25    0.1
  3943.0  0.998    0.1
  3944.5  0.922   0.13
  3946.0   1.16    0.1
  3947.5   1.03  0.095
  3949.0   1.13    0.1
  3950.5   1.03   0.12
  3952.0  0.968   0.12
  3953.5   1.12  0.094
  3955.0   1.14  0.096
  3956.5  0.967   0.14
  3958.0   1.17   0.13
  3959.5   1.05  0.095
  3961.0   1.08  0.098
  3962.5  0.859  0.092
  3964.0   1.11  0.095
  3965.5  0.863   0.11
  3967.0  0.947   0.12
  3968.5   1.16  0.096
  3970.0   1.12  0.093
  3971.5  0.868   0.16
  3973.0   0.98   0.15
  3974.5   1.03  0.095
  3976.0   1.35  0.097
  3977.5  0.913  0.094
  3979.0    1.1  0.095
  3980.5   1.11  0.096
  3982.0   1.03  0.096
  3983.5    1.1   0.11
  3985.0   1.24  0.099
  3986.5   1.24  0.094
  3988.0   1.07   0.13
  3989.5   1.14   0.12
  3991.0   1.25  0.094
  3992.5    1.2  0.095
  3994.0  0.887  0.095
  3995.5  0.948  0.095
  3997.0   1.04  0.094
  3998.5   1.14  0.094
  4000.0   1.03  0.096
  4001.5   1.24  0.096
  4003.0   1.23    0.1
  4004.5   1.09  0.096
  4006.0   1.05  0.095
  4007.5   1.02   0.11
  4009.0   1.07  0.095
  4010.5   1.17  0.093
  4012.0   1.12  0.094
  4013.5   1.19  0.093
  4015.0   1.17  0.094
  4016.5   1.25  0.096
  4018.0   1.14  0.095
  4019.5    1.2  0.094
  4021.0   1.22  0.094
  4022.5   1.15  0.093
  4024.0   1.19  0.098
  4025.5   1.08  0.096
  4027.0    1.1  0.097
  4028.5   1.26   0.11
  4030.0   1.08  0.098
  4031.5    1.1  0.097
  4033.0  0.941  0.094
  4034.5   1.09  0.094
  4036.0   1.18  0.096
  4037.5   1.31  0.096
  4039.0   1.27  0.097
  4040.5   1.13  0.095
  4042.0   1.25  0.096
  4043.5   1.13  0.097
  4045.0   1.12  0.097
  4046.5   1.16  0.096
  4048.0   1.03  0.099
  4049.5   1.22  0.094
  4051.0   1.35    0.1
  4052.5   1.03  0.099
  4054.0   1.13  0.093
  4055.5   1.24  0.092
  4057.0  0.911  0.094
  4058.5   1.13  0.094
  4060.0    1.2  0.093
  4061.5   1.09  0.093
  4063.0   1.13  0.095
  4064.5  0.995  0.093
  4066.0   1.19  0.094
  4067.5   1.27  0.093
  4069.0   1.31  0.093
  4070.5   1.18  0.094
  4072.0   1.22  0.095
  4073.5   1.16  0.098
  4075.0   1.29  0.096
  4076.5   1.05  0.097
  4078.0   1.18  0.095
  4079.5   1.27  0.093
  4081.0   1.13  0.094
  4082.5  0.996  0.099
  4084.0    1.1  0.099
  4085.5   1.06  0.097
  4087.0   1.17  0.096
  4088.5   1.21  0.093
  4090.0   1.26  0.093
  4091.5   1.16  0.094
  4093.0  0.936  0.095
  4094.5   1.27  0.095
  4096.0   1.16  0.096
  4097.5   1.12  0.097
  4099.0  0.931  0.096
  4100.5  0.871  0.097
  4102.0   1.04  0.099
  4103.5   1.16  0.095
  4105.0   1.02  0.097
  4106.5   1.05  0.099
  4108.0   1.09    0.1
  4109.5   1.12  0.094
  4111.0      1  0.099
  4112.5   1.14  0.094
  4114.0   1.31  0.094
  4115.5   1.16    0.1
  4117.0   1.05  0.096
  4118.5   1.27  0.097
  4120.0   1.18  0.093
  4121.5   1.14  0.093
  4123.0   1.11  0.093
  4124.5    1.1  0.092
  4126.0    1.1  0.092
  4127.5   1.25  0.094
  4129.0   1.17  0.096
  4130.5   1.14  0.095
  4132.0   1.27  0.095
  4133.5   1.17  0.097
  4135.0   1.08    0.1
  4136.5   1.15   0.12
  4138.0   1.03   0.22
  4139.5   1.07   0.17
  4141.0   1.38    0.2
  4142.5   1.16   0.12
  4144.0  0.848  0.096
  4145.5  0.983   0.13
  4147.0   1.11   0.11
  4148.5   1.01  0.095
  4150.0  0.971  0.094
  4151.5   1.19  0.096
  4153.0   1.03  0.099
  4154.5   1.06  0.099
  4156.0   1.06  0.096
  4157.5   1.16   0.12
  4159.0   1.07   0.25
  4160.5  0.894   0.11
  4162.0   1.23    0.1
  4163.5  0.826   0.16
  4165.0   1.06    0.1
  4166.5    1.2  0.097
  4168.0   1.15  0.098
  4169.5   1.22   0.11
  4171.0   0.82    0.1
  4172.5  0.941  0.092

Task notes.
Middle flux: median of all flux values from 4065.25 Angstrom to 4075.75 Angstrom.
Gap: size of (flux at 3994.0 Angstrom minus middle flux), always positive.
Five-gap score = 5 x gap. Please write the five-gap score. 1.7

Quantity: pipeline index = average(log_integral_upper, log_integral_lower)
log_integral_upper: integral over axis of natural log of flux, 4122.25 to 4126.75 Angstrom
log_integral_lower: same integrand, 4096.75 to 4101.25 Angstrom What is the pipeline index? 0.1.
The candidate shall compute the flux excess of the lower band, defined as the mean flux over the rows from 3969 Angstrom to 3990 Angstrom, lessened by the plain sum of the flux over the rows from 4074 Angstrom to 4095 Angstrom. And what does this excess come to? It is -15.0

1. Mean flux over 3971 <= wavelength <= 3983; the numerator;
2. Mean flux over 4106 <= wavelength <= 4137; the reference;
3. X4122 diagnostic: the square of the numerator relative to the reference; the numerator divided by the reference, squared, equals 0.84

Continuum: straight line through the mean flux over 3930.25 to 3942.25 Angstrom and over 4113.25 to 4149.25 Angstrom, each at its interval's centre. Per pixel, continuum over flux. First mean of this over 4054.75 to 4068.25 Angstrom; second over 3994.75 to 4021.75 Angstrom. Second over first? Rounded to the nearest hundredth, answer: 0.98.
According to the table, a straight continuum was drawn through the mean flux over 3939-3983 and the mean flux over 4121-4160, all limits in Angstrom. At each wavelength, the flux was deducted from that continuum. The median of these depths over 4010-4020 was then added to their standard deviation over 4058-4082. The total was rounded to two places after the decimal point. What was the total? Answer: -0.01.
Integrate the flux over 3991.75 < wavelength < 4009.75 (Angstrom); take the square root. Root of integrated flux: 4.41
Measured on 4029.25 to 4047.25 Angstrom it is 4.54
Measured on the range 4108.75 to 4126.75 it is 4.53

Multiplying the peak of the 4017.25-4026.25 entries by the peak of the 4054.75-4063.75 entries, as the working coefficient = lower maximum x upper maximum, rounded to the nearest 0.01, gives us 1.51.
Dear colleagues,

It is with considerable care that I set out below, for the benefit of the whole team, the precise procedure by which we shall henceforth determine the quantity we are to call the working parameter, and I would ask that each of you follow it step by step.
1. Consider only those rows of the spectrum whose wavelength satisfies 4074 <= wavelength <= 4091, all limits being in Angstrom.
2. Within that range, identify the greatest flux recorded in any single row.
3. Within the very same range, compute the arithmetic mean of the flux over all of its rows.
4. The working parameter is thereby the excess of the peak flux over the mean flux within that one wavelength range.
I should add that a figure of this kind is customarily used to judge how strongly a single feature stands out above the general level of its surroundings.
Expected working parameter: 0.13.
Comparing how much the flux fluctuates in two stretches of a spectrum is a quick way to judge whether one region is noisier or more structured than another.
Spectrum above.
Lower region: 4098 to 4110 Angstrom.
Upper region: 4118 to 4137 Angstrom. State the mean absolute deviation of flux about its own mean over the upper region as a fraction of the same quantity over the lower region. 0.71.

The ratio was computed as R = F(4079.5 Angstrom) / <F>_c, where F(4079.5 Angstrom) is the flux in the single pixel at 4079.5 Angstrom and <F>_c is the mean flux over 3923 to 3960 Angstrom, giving 1.20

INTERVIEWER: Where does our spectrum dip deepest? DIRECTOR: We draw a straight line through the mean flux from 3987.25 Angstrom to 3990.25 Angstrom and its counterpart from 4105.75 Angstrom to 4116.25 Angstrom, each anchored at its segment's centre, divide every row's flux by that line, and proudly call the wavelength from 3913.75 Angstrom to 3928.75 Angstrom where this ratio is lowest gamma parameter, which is 3928.0 Angstrom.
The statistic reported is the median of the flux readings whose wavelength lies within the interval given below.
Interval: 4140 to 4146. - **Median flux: 1.07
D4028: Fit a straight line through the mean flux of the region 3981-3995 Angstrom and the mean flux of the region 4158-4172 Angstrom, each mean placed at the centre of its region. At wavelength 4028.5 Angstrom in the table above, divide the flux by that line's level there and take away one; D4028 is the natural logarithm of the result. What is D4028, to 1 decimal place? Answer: -2.0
